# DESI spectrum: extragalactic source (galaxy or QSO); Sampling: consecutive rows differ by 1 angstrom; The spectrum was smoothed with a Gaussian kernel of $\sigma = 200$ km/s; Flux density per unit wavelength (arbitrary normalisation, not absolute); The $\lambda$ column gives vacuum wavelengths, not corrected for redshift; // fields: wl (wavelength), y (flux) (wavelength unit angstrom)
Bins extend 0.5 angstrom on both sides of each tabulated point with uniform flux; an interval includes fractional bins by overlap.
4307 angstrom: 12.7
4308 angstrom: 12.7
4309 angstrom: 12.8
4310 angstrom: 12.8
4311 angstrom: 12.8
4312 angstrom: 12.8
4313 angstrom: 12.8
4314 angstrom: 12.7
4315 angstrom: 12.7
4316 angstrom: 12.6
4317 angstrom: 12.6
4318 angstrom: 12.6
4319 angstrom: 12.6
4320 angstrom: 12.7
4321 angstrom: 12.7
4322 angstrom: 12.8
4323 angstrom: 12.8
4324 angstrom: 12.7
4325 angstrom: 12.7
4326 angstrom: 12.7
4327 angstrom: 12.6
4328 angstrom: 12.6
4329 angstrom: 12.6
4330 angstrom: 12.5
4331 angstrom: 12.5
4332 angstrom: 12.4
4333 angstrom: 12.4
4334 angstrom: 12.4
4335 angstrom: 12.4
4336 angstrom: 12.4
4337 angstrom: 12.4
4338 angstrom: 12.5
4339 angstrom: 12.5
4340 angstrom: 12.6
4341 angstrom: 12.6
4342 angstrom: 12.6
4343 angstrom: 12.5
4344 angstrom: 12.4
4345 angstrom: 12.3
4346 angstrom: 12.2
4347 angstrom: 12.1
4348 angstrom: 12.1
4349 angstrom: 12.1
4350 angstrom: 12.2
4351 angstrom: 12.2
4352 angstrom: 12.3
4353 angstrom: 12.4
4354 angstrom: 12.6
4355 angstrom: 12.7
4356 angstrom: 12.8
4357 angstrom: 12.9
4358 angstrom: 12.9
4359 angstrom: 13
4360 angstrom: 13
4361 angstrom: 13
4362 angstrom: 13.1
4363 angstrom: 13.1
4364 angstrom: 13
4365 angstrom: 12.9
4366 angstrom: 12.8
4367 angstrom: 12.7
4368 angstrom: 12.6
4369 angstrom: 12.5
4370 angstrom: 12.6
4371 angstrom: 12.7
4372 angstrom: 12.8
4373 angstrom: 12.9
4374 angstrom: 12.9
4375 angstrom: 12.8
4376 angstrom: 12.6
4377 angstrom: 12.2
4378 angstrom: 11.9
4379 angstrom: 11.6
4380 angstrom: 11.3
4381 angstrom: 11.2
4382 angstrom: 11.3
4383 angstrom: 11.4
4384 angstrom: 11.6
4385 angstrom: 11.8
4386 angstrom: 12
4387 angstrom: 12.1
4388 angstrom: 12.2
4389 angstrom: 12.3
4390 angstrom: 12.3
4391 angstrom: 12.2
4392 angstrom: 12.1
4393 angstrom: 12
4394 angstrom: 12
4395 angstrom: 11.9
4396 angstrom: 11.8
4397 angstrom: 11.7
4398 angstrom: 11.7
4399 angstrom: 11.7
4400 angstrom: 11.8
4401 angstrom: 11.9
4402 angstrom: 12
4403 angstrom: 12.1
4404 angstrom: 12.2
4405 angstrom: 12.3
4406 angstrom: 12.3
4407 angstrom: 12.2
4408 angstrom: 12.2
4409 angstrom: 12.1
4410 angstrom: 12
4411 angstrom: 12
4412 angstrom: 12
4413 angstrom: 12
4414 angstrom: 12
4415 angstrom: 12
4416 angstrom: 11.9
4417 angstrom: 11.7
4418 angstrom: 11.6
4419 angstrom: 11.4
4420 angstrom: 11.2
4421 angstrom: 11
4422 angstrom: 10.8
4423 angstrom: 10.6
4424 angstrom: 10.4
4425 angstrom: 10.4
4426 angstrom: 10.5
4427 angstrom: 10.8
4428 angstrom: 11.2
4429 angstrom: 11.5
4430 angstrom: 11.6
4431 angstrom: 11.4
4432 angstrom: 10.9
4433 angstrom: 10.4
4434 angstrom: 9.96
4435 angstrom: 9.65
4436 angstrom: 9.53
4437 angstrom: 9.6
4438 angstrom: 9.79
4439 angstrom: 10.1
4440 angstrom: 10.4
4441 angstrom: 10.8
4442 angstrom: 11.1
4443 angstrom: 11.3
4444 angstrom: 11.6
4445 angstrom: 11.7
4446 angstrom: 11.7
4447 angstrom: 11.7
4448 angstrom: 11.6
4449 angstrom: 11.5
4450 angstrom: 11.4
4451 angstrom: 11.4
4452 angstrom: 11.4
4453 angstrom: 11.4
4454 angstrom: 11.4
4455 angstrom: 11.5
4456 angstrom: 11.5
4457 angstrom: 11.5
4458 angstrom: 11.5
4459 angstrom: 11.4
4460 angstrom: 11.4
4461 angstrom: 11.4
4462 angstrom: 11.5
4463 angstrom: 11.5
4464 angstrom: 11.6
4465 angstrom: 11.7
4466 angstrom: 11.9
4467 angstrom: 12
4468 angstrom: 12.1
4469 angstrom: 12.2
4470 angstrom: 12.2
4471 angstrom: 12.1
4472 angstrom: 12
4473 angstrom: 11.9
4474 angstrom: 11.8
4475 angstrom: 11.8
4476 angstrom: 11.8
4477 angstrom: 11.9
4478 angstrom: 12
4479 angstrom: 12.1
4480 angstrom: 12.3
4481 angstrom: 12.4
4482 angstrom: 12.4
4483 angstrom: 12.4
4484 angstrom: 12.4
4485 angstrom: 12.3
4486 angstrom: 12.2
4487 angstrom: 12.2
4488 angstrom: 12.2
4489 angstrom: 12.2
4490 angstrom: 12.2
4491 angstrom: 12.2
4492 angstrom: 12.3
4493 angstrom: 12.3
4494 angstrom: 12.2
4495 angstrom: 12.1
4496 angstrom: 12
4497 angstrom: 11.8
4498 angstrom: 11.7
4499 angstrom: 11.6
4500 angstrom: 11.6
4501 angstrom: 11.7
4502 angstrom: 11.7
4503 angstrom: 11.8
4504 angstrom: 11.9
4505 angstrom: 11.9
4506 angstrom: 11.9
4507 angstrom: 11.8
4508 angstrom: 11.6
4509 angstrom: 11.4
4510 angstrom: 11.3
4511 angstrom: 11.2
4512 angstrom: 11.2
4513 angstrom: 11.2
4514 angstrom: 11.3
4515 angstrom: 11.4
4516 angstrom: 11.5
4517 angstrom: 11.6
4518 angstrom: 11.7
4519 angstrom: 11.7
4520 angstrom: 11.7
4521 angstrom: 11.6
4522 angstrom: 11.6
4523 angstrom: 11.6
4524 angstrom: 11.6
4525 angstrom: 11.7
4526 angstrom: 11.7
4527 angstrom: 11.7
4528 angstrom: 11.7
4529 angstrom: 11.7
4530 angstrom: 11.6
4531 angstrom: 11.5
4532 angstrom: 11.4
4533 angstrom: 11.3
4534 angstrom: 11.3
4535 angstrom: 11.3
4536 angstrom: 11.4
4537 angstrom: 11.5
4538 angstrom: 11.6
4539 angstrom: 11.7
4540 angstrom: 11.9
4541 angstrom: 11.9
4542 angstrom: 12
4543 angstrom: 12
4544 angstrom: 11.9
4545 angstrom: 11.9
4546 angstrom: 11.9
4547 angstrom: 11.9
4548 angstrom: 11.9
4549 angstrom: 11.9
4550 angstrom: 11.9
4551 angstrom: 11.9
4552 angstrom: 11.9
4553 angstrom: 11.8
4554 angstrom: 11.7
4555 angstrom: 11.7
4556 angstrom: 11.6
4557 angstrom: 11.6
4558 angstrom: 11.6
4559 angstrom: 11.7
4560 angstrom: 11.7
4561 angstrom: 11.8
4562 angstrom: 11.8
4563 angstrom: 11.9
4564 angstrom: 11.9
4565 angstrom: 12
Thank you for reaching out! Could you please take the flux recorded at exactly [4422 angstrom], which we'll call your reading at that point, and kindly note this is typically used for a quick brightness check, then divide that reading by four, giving 2.70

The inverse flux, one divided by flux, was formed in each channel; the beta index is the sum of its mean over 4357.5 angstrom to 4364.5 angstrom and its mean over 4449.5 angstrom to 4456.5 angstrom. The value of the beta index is 0.164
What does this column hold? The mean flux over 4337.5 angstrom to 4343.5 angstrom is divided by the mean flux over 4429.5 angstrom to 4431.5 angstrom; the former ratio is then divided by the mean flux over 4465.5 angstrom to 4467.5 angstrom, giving 0.0913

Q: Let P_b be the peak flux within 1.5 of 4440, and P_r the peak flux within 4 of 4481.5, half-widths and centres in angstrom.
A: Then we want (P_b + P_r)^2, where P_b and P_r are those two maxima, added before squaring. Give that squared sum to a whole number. 538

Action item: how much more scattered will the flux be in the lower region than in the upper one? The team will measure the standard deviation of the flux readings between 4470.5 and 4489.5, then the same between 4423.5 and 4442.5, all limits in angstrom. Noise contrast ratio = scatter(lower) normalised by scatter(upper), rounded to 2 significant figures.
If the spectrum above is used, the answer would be 3.0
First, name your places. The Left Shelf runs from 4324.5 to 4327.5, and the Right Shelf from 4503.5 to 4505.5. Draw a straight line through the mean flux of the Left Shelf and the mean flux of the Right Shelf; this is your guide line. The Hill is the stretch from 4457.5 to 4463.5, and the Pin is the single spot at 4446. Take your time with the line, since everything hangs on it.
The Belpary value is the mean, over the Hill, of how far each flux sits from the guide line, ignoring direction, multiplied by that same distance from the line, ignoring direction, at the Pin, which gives 0.29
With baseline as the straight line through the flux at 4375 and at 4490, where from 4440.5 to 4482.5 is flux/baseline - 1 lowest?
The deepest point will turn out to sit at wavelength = 4441 angstrom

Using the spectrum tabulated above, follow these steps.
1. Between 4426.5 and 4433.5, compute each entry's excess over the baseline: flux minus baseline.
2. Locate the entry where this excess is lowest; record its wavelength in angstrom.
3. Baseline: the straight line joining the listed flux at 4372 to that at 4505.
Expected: 4433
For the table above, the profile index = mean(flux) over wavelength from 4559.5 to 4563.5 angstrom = 11.8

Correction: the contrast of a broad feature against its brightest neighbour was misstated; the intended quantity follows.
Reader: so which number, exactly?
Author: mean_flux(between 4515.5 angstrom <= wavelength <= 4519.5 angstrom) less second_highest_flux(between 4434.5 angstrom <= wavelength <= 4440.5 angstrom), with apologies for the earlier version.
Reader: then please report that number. 1.5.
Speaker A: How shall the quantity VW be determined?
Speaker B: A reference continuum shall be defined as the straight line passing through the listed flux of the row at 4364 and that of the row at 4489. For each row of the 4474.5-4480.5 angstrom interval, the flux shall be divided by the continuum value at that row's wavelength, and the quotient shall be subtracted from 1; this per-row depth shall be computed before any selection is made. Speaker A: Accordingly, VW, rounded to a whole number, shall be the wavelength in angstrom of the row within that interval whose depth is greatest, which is 4475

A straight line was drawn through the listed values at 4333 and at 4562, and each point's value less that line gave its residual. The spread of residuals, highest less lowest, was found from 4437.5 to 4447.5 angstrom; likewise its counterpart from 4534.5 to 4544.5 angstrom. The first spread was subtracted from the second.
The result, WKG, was -1.2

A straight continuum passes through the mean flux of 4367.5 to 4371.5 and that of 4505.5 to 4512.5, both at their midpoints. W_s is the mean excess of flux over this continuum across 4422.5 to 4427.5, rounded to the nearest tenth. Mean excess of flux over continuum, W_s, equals -1.6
